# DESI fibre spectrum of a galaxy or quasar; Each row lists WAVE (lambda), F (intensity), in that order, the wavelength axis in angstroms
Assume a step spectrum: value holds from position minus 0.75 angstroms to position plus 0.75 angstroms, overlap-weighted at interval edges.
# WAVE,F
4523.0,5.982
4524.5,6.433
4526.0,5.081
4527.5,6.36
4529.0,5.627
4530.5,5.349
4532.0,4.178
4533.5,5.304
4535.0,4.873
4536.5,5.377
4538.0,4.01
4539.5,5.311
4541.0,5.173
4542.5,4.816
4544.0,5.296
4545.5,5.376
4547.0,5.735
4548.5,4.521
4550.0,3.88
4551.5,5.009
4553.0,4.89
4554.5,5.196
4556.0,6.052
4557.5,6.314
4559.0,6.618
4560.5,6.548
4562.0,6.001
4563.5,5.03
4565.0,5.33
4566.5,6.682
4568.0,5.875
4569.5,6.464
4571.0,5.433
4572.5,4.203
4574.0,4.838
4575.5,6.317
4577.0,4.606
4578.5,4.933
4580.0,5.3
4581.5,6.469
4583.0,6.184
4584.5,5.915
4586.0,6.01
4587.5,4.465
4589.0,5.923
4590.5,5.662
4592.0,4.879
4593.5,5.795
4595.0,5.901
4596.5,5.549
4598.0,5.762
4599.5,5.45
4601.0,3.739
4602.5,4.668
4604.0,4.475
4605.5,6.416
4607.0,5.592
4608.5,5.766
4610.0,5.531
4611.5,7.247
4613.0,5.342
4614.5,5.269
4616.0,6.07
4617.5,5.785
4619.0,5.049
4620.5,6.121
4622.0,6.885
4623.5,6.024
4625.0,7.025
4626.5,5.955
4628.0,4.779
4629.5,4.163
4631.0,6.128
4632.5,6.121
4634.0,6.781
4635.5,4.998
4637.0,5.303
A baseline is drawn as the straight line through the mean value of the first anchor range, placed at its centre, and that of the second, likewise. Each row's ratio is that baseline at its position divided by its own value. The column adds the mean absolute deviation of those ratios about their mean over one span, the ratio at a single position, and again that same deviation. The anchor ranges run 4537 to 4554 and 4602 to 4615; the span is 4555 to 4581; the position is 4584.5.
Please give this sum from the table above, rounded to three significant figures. 1.15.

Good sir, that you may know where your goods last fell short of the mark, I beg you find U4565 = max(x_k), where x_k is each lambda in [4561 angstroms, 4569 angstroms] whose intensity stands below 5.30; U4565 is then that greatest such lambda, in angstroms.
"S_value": 4563.5 angstroms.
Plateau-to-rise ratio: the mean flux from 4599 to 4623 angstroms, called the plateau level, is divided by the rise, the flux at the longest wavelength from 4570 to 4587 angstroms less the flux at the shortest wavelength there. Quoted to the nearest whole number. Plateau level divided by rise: 10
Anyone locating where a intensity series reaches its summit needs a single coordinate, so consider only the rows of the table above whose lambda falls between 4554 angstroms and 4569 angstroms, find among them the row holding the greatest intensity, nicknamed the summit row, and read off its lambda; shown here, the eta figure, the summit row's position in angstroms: 4566.5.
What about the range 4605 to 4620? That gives 4611.5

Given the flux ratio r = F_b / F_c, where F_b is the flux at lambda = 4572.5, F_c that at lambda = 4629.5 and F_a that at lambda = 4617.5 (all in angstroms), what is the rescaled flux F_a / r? 5.7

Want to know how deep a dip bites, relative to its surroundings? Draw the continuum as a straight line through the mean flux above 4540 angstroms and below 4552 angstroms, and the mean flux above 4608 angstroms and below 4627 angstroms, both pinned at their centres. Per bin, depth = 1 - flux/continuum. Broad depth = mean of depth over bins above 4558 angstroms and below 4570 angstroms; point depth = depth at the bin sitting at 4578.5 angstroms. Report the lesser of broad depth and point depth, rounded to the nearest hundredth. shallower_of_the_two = -0.16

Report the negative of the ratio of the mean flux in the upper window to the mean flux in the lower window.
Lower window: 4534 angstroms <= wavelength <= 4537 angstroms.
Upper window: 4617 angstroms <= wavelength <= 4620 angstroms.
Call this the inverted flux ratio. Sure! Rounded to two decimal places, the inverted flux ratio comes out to -1.06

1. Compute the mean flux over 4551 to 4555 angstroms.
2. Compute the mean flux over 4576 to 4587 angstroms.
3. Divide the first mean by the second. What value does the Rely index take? 0.89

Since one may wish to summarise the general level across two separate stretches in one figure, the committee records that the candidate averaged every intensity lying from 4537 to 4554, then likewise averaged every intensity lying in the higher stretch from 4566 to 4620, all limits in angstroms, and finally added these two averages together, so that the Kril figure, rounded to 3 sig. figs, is 10.5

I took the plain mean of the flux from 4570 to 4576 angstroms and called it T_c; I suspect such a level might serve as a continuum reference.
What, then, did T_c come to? 5.2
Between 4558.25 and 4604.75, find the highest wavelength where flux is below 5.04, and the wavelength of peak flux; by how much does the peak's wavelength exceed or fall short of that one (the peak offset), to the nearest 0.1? -37.5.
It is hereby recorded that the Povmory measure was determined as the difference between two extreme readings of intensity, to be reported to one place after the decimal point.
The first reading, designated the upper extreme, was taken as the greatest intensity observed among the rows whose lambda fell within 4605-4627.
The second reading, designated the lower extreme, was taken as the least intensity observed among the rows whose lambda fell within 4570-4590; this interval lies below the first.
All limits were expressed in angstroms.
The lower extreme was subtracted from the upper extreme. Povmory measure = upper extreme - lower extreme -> 3.0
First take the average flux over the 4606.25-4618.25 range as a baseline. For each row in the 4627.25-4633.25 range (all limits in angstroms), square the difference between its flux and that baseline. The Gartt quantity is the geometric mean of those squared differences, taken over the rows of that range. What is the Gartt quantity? 0.39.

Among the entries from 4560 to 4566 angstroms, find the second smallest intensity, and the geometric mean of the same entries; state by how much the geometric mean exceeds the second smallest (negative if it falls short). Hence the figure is 0.37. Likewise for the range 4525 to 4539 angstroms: 0.90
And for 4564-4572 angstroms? 0.50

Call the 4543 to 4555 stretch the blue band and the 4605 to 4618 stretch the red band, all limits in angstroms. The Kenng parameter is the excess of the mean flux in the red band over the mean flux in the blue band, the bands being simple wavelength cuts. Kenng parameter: 0.9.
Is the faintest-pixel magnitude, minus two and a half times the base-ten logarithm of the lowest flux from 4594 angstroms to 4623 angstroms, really -1.43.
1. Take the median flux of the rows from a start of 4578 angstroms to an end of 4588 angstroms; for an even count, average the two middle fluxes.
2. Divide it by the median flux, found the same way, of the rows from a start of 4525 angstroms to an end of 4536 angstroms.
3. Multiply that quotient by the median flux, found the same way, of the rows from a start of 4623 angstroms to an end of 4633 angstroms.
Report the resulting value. 6.72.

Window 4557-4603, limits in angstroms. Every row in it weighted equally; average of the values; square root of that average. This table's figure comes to 2.36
